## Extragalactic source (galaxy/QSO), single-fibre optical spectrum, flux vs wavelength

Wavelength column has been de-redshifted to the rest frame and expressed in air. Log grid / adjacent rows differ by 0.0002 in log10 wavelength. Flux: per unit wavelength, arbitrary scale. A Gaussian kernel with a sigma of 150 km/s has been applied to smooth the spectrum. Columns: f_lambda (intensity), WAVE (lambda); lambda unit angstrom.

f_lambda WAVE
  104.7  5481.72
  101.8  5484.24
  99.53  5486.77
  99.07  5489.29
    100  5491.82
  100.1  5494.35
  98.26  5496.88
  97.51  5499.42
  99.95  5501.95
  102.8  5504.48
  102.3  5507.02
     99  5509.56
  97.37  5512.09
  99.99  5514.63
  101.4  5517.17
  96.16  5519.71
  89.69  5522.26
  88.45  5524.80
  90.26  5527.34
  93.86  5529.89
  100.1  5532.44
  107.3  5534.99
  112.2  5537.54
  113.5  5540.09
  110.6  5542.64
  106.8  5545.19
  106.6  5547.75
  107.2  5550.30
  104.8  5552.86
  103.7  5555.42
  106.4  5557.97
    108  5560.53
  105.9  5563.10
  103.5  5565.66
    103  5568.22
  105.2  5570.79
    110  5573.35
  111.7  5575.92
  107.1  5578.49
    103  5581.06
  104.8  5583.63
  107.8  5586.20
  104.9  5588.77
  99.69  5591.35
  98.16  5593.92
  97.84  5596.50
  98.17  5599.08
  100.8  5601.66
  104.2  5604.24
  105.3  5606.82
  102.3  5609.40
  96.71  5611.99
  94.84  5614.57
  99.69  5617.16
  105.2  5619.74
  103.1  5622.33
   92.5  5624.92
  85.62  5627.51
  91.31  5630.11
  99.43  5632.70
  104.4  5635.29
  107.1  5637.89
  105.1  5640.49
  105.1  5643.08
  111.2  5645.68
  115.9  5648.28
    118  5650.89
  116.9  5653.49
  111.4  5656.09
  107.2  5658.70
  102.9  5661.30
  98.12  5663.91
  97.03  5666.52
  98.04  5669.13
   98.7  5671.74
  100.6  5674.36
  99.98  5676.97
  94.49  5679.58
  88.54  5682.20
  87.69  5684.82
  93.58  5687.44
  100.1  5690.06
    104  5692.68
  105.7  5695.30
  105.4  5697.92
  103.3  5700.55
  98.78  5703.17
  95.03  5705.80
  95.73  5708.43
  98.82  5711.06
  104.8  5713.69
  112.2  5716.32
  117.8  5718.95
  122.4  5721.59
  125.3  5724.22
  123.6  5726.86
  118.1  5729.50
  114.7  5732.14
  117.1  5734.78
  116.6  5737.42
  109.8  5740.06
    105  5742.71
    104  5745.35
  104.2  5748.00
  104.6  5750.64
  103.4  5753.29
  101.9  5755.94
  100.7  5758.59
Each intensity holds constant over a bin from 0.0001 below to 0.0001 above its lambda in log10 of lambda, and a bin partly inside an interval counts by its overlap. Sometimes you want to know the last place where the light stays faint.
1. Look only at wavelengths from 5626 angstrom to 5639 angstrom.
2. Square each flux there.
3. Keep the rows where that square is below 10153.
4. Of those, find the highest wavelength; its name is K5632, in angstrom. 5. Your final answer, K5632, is 5632.70 angstrom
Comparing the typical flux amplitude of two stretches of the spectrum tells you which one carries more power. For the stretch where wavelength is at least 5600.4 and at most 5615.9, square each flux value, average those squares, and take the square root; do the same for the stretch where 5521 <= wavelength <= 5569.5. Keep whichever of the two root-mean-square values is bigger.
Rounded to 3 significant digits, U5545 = 104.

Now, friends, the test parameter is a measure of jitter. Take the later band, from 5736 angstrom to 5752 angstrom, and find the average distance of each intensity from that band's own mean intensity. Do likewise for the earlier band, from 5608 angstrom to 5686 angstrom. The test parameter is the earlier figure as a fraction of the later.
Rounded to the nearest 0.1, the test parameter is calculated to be 1.7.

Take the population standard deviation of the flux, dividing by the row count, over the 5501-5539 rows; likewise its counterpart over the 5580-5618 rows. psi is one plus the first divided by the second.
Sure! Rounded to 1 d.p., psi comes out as 2.7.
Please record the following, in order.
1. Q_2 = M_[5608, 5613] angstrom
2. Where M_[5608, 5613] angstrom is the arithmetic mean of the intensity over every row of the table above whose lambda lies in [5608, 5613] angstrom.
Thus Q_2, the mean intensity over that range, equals 100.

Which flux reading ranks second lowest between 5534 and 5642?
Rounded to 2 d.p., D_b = 91.31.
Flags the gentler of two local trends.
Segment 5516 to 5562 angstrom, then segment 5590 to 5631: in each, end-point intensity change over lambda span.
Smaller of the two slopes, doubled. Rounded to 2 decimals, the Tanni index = -0.43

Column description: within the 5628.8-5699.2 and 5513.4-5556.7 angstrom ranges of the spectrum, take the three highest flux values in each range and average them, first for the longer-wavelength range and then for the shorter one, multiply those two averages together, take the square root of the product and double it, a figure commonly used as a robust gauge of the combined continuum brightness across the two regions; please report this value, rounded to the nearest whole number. 229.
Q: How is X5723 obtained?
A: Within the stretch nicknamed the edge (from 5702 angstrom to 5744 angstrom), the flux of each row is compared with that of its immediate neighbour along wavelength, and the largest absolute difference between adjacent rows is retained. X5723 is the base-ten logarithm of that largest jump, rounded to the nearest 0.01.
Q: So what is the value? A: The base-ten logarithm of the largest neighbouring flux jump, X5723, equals 0.87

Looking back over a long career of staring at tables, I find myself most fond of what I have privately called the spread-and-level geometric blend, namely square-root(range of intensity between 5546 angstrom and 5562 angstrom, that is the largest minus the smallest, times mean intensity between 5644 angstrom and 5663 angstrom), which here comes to 22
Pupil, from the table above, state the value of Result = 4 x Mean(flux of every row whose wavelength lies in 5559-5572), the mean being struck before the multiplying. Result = 420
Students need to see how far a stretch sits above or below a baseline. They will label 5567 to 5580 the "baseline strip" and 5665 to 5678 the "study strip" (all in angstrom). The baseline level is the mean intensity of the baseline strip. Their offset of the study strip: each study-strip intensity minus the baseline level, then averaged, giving -8.5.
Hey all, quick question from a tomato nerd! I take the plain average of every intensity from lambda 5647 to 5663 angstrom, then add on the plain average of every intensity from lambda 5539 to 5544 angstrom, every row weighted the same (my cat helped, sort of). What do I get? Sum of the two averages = 224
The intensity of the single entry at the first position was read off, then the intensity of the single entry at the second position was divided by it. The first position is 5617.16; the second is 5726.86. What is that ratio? 1.24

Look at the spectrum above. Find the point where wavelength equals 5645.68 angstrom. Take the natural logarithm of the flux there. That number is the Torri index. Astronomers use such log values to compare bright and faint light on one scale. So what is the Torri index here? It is 4.71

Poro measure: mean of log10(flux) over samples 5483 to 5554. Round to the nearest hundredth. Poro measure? 2.00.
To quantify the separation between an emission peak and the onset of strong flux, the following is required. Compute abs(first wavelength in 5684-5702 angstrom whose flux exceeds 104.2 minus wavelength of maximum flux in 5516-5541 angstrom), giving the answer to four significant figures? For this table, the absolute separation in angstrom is 155.2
